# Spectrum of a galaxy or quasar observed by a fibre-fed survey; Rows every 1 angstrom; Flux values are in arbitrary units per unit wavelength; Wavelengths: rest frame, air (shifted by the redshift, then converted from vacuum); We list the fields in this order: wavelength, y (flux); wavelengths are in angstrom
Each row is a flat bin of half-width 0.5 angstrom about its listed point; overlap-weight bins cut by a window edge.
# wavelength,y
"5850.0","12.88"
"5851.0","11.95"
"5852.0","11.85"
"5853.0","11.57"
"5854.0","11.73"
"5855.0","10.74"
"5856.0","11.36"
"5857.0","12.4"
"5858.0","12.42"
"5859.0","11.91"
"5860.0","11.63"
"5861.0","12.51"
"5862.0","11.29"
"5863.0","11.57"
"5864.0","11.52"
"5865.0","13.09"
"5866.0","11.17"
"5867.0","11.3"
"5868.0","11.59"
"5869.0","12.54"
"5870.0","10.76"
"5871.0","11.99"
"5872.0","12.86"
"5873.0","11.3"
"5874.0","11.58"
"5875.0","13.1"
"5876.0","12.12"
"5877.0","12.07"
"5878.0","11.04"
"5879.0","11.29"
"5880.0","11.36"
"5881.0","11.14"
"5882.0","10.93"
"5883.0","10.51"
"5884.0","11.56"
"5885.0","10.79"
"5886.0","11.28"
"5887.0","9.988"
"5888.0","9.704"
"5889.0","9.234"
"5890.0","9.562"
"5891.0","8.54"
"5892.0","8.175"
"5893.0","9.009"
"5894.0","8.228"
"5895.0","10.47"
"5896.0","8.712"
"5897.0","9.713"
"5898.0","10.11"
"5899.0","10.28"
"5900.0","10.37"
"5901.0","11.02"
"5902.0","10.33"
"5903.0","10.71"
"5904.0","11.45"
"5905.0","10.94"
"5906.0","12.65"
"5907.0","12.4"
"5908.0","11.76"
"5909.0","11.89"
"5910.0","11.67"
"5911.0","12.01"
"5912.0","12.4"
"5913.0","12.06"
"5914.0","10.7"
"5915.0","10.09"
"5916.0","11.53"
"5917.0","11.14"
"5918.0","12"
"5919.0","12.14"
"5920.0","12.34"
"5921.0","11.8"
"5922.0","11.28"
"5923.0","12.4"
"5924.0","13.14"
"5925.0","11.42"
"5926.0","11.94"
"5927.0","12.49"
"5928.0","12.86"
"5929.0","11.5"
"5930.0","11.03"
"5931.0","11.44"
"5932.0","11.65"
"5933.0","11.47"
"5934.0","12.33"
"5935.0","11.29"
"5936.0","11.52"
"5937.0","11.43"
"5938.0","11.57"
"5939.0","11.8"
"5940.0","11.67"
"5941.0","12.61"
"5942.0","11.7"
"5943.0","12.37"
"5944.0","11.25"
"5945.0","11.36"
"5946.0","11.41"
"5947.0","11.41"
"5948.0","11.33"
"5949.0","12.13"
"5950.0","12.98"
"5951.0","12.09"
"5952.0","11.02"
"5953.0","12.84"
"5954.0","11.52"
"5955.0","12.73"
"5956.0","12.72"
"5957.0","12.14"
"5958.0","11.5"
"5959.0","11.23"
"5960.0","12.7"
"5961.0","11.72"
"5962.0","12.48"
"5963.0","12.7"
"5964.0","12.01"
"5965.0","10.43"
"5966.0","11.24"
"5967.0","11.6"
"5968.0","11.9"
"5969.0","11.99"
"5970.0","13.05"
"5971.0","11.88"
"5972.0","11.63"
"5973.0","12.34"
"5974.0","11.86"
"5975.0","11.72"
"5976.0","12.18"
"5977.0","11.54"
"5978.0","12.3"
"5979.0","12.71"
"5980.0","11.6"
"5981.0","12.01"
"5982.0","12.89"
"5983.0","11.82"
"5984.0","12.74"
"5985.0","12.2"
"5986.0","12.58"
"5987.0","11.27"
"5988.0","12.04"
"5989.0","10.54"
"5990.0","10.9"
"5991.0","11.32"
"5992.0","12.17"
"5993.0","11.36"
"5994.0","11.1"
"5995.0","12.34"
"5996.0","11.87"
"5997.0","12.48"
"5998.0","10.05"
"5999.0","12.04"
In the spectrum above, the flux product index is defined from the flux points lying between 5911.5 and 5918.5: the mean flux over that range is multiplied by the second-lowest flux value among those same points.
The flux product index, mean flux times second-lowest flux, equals 122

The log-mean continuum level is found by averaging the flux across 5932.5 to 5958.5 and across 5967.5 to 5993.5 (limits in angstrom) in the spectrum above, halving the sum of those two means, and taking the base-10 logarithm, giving 1.08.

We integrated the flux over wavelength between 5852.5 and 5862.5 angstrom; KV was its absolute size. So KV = 118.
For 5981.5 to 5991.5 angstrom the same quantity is 118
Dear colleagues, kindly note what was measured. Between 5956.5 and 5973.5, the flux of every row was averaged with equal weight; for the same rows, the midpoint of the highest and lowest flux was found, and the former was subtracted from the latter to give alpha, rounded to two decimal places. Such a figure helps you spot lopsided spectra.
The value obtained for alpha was -0.17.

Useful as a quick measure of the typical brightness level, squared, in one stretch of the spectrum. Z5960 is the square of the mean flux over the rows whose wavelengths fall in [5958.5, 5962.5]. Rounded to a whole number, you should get 145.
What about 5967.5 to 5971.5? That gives 149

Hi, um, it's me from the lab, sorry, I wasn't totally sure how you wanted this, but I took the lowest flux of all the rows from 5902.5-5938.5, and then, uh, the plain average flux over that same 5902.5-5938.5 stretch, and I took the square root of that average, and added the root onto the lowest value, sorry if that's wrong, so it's 13.5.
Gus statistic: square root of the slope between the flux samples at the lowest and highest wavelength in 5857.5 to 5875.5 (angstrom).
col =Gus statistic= 0.20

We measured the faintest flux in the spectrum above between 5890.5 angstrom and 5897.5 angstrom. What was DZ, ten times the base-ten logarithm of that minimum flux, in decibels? 9.1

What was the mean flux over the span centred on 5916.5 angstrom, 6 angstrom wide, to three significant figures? 11.3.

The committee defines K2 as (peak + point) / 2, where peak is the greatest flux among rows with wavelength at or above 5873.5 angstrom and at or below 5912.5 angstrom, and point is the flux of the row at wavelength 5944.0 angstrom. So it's 12.2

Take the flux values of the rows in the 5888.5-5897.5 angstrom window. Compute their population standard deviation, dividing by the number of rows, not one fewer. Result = 0.71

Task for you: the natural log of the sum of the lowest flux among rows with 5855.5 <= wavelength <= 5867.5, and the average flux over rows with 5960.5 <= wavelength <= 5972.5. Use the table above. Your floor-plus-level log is 3.14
